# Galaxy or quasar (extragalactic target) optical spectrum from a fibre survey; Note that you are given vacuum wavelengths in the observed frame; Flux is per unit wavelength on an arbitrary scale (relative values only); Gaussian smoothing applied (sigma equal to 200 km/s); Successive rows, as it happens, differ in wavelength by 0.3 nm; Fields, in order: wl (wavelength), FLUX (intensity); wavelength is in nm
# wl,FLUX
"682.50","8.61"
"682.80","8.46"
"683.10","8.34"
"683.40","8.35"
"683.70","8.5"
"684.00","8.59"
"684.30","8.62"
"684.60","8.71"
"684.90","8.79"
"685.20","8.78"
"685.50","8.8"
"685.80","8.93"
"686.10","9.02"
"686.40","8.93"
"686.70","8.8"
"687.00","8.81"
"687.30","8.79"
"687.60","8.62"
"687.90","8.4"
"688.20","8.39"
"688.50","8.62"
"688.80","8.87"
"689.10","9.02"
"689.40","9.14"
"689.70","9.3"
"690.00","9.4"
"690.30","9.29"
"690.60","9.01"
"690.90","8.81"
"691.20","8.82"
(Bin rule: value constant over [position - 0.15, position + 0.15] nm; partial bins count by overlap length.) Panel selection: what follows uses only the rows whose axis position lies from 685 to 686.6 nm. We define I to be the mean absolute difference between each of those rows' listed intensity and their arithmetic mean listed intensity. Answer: 0.082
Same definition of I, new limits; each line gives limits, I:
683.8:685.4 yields 0.074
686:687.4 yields 0.084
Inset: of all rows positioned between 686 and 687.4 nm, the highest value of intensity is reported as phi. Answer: 9.02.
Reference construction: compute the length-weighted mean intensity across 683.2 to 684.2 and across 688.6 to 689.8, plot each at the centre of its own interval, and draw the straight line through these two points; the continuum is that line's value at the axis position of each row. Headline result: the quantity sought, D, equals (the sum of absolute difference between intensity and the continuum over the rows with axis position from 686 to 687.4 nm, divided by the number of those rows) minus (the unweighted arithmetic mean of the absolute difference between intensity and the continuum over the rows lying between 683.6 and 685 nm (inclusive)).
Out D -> 0.01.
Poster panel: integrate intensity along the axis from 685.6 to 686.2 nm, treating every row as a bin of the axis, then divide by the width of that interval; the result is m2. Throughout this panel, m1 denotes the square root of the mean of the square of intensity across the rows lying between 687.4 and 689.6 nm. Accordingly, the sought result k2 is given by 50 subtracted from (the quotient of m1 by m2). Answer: -49.0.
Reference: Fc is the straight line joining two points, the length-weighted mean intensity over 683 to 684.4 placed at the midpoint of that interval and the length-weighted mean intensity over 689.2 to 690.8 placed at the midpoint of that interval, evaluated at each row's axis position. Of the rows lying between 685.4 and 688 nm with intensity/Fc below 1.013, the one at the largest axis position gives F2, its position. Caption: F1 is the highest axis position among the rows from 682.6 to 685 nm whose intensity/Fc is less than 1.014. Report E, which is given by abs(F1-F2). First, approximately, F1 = 684.30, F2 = 687.90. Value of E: 3.60 nm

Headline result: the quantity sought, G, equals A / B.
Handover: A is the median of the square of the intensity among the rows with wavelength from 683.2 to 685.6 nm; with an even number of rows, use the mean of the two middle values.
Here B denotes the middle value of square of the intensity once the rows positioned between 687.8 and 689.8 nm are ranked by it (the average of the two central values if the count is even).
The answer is 0.95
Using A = 75.1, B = 79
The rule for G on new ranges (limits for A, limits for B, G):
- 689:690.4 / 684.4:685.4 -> 1.12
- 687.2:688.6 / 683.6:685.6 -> 0.98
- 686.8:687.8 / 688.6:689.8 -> 0.94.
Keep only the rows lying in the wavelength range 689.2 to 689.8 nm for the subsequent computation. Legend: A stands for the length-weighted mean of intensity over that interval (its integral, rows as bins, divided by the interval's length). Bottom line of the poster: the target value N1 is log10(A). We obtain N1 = 0.964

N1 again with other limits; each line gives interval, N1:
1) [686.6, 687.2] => 0.945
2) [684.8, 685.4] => 0.944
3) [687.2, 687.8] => 0.938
